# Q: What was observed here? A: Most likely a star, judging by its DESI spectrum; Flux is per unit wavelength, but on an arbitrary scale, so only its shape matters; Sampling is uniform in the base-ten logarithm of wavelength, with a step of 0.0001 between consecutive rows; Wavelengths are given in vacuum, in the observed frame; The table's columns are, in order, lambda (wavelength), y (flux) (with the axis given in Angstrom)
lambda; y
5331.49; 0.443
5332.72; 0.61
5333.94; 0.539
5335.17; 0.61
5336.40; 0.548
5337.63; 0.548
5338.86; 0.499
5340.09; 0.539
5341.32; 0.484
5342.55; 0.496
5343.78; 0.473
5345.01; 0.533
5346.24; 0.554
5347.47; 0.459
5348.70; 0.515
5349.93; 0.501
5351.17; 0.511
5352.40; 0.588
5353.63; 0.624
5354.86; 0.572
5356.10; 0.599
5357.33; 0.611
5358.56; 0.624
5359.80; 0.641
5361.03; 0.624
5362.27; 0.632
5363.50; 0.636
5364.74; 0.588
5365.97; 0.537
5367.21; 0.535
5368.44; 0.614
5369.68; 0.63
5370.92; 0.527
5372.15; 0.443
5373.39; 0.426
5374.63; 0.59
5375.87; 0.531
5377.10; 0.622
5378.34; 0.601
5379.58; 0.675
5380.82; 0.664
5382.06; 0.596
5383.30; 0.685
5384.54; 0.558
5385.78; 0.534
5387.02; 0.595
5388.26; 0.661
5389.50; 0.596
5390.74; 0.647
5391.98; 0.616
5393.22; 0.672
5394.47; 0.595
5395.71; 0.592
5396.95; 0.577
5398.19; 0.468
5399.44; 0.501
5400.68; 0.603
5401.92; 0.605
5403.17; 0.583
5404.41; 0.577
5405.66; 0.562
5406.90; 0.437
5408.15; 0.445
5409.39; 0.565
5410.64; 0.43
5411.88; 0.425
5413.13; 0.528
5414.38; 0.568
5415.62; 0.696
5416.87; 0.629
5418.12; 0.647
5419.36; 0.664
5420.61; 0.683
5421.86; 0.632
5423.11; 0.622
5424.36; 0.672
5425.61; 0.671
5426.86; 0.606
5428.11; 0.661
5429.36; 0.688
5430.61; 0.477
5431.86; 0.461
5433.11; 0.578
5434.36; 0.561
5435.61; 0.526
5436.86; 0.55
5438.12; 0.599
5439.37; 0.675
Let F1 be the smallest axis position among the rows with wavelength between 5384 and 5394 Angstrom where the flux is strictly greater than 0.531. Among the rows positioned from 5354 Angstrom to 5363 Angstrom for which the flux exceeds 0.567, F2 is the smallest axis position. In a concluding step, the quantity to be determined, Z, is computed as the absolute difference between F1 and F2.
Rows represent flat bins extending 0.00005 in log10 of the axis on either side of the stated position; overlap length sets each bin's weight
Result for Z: 29.7 Angstrom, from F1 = 5384.54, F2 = 5354.86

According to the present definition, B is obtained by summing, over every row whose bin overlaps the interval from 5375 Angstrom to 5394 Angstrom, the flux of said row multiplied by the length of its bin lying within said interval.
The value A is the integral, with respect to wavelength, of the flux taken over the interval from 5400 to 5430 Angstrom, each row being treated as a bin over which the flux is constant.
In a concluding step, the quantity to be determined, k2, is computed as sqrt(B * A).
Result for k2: 14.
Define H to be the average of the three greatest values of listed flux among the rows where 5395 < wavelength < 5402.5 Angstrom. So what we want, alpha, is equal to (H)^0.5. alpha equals 0.775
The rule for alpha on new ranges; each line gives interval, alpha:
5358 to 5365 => 0.798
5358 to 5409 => 0.823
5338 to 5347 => 0.736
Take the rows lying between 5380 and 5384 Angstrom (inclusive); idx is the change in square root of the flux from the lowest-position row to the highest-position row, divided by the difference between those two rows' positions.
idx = 0.005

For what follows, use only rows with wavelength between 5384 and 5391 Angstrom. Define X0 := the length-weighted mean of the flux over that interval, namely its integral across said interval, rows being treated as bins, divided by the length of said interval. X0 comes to 0.597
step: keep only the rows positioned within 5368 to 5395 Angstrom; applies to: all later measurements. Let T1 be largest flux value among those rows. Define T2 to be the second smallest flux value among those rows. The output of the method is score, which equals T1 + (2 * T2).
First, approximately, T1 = 0.685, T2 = 0.443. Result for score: 1.57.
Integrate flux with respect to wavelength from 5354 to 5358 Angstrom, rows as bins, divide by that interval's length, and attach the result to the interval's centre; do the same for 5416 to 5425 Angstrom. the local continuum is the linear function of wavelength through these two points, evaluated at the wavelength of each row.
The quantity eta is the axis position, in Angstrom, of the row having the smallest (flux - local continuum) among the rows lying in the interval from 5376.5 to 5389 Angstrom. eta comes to 5385.78 Angstrom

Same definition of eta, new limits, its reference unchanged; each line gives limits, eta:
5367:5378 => 5373.39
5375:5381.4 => 5375.87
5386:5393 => 5389.50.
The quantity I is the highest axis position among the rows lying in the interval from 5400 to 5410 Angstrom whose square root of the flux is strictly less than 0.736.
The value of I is 5408.15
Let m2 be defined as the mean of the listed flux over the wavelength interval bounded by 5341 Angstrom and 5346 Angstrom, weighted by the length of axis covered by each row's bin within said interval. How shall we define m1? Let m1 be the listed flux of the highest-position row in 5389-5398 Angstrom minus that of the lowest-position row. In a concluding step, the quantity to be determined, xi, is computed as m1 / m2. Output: -0.04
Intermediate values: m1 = -0.02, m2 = 0.50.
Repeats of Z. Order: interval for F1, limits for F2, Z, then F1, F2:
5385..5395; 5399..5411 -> 14.9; 5385.78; 5400.68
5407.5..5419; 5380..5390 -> 28.6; 5409.39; 5380.82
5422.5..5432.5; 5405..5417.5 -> 8.7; 5423.11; 5414.38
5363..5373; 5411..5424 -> 50.9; 5363.50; 5414.38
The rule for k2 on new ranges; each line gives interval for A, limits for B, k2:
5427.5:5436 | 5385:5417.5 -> 9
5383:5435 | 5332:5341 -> 12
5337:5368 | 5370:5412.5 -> 20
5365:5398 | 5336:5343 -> 8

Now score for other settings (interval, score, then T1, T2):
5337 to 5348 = 1.50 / 0.554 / 0.473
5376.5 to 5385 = 1.88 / 0.685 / 0.596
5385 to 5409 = 1.56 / 0.672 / 0.445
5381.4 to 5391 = 1.80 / 0.685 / 0.558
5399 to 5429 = 1.56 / 0.696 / 0.43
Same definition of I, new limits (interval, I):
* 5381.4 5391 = 5385.78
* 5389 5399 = 5398.19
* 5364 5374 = 5373.39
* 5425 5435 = 5431.86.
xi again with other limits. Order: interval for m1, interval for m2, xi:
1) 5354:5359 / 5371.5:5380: 0.09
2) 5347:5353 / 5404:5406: 0.23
